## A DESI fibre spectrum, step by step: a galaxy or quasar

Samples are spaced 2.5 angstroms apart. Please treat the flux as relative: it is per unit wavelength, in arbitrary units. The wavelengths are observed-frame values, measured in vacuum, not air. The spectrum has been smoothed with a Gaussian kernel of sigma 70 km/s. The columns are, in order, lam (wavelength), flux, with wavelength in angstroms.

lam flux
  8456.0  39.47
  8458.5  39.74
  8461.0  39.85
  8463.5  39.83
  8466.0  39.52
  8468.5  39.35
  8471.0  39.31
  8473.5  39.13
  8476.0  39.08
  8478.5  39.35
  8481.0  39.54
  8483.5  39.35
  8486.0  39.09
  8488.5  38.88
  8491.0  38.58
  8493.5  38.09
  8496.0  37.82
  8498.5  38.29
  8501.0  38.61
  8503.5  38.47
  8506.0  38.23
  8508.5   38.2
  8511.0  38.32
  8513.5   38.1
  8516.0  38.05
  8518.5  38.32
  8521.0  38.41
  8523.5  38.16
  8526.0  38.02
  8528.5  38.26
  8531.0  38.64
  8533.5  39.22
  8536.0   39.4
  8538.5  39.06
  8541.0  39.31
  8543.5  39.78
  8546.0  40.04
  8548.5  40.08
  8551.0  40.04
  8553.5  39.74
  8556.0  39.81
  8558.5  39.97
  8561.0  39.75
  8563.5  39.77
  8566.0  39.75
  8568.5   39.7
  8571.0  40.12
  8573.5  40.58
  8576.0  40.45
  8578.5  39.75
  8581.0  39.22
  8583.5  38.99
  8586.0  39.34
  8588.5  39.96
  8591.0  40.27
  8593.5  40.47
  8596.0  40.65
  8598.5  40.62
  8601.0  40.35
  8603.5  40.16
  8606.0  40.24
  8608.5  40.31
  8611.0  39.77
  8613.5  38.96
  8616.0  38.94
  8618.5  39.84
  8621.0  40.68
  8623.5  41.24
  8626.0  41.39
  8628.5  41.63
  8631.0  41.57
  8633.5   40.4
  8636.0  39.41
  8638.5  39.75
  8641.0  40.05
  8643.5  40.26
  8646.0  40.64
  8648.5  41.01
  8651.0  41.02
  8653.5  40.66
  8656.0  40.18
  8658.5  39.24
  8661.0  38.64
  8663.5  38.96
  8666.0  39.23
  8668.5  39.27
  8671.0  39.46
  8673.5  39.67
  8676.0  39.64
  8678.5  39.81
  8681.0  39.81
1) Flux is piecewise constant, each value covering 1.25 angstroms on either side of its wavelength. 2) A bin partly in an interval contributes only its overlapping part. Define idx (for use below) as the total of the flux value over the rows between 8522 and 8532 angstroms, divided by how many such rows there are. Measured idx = 38.3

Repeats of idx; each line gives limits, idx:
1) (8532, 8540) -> 39.2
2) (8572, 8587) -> 39.7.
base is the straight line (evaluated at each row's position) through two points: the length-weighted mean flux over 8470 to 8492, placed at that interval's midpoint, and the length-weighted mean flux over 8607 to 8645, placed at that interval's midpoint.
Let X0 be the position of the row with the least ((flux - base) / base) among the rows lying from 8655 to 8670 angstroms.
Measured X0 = 8661.0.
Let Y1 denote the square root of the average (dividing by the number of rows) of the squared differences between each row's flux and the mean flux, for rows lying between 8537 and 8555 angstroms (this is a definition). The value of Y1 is 0.37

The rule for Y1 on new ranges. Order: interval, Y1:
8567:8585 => 0.55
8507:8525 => 0.12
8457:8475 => 0.26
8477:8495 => 0.47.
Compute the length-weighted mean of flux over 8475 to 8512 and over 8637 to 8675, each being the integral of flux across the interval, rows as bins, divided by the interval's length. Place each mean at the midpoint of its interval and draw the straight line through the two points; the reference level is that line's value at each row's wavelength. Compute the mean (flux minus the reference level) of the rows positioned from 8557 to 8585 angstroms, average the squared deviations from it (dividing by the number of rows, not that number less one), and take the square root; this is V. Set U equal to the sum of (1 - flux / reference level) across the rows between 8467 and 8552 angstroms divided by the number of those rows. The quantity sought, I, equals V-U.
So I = 0.5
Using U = -0.002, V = 0.47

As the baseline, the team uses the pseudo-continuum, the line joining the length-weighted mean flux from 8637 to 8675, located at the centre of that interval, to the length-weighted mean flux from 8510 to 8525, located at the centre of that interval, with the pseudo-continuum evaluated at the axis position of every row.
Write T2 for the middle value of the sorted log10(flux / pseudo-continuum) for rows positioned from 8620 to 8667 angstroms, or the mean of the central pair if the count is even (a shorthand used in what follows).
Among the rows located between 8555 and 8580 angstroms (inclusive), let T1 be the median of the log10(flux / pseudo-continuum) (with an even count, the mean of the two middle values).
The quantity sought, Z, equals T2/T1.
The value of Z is 0.73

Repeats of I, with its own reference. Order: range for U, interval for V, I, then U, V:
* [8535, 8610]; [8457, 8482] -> 0.3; -0.017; 0.30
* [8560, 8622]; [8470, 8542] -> 0.6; -0.014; 0.57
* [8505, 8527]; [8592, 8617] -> 0.6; 0.016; 0.64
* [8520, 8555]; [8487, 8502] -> 0.4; -0.004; 0.37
